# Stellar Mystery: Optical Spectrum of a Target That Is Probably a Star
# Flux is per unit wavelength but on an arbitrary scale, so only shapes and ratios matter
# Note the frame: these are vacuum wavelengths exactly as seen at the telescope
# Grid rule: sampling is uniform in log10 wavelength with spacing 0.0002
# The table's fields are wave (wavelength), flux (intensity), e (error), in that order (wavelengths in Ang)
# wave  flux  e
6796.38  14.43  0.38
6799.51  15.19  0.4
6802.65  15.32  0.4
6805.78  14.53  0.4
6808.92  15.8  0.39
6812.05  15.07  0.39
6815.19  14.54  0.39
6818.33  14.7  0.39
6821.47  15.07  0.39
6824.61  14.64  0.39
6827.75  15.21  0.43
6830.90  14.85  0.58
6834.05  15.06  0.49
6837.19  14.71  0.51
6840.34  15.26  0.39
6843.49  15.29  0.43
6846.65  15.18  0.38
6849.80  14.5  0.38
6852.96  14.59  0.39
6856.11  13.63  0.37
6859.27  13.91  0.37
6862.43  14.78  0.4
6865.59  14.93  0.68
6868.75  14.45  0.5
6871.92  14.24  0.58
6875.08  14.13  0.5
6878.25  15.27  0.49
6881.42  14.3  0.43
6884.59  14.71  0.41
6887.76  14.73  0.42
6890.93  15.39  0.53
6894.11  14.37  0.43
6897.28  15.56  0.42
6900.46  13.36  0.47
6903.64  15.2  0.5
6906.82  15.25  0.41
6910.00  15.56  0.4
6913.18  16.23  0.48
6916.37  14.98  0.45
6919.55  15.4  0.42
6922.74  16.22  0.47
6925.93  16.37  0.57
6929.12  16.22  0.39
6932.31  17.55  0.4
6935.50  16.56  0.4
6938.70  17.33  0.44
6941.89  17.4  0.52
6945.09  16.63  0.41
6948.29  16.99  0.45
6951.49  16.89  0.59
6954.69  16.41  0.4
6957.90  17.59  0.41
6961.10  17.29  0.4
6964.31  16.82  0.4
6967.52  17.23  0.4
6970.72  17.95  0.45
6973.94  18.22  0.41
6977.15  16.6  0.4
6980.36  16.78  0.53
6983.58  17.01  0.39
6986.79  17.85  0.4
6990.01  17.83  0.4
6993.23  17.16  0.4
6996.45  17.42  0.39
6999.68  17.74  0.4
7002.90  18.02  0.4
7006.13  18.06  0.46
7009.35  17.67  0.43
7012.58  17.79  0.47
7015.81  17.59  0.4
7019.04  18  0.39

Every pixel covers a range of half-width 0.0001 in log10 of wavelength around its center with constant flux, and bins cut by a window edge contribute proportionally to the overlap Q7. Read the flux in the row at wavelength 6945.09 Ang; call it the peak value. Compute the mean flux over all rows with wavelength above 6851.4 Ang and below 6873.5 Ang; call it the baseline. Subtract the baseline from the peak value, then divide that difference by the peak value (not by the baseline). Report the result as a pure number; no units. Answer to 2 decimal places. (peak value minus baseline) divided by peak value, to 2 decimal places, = 0.14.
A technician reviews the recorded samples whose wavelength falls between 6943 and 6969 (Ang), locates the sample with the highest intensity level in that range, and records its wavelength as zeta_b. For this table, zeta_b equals 6957.90 Ang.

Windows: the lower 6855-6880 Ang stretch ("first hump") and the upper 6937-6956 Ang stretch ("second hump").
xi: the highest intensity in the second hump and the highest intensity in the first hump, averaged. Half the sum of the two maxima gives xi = 16.3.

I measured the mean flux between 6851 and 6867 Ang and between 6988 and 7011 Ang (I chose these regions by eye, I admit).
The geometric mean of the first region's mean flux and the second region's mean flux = 15.95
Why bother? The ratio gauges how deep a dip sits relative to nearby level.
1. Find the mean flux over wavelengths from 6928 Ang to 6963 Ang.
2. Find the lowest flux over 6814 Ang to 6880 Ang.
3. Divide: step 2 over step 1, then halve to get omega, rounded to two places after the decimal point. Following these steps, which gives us 0.40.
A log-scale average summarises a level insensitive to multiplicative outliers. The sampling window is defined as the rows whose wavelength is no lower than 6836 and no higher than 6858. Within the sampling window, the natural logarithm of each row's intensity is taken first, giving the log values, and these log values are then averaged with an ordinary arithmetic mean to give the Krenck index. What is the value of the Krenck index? 2.69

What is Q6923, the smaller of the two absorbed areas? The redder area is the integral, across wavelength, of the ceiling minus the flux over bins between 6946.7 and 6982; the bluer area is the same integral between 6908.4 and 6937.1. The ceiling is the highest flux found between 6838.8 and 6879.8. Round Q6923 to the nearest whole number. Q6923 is -66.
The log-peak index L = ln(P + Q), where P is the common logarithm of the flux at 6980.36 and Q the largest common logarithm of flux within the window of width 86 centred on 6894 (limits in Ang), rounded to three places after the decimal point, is 0.904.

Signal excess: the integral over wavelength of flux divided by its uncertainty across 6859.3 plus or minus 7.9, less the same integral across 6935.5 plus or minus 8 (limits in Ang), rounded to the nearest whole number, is -99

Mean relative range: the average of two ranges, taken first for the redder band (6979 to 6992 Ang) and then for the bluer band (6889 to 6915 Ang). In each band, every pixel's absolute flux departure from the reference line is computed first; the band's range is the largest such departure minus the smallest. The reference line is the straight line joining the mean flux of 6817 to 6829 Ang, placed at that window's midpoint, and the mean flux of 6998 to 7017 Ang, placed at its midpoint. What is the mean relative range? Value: 1.49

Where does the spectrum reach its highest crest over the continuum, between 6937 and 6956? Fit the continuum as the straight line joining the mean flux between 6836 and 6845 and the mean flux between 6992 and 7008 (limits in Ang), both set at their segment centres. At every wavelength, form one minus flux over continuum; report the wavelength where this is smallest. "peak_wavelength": 6941.89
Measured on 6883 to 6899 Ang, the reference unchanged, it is 6897.28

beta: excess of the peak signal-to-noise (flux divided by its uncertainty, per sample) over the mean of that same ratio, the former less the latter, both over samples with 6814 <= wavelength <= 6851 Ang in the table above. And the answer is 4.6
